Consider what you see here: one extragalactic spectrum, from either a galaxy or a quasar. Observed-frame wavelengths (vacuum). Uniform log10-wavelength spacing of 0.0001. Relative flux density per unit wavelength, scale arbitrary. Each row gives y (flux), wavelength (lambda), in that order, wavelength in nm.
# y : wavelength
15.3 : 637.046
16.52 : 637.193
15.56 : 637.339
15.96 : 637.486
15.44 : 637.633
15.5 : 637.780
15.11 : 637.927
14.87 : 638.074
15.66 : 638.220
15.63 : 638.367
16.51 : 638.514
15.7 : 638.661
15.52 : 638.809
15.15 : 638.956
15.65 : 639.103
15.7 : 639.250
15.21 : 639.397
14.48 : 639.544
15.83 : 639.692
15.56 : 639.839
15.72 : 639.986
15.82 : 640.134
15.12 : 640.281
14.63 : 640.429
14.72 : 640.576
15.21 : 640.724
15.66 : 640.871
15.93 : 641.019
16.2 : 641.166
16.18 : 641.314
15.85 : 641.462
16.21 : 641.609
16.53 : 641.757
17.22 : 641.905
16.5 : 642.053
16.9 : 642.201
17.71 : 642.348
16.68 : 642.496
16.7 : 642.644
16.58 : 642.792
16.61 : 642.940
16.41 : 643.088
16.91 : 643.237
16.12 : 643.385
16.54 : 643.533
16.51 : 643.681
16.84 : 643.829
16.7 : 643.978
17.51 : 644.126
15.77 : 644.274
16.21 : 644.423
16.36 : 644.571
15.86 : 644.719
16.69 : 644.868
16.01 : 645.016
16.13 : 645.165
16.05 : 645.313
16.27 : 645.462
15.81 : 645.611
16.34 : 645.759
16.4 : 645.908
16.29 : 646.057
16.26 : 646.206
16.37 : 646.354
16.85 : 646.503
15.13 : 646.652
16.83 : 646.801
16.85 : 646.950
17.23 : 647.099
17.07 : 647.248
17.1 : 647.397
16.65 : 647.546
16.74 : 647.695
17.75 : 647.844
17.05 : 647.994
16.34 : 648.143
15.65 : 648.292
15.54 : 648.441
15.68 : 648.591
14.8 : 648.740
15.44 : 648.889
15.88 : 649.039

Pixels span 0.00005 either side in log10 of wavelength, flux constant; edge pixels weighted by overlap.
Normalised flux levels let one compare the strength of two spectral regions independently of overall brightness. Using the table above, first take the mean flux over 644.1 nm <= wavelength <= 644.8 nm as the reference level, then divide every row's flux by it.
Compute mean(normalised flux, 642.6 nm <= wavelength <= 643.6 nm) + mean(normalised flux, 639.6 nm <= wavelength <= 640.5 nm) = 1.96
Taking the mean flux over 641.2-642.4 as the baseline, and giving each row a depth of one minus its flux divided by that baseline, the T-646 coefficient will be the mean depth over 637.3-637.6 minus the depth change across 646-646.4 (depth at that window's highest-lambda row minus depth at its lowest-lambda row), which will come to 0.06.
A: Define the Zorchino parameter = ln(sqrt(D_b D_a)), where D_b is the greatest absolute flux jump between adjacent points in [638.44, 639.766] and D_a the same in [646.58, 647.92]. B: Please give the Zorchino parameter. 0.42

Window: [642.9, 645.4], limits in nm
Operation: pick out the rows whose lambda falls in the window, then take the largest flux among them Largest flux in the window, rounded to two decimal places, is 17.51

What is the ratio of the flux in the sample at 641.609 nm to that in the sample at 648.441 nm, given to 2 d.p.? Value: 1.04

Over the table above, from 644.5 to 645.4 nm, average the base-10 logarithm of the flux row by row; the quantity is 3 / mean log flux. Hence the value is 2.48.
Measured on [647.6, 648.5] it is 2.46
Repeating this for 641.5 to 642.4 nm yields 2.45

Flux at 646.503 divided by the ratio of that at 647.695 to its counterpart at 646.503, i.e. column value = 17.0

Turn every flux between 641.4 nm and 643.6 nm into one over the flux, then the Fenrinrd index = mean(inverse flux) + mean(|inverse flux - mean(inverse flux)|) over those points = 0.061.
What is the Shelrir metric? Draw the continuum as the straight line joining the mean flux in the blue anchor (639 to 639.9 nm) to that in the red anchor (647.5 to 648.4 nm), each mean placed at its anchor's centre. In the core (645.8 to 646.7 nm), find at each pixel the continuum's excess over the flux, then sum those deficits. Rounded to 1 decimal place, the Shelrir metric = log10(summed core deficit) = 0.1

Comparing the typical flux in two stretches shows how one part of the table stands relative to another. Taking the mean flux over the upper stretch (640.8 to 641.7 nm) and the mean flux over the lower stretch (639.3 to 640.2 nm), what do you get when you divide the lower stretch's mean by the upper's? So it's 0.964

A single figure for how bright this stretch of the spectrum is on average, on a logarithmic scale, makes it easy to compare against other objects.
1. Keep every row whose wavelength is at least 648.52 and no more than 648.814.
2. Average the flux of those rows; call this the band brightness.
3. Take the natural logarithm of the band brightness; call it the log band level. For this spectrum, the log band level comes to 2.72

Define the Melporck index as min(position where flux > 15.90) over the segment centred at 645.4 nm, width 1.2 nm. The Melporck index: 644.868 nm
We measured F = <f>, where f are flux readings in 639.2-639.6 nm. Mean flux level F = 15.1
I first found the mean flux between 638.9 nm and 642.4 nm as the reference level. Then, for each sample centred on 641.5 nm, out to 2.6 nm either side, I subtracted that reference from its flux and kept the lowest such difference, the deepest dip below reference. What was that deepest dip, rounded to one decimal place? -1.3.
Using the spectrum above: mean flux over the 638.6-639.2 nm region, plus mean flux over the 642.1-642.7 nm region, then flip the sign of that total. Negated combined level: -32.5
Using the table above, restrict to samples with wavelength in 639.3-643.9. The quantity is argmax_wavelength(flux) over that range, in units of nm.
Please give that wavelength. 642.348 nm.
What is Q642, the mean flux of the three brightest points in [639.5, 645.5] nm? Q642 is 17.5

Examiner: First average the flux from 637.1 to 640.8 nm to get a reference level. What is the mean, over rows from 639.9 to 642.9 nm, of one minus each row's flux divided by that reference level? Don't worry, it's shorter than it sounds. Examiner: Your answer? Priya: -0.041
